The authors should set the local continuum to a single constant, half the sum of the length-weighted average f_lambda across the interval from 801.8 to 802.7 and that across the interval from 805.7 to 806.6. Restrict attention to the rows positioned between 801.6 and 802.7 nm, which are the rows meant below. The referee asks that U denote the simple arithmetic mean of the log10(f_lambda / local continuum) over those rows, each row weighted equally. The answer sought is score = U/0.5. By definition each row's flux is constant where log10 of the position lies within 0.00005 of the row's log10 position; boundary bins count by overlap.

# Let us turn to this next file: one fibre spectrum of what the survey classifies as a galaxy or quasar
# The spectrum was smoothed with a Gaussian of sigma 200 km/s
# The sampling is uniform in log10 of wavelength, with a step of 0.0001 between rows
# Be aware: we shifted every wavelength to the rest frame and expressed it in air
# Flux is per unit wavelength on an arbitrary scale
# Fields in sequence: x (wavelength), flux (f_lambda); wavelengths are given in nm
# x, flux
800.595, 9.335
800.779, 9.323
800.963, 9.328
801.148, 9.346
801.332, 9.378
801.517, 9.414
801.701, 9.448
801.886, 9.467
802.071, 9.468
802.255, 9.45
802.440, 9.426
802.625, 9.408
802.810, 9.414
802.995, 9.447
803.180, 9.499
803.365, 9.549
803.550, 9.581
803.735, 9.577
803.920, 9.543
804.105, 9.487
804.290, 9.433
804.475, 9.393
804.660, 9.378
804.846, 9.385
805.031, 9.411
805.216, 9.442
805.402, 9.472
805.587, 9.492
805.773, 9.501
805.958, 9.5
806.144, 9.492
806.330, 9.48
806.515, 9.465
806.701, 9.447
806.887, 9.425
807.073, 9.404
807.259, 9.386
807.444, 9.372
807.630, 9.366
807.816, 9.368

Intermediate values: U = -0.001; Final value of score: -0.002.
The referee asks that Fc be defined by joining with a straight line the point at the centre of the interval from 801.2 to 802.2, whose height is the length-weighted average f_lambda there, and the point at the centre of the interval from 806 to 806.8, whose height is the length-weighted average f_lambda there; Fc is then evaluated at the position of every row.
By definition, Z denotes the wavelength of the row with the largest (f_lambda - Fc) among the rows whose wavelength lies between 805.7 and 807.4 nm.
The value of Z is 805.773 nm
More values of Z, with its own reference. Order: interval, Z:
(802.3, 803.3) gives 803.180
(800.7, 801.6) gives 801.517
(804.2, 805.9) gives 805.773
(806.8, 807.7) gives 806.887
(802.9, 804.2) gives 803.550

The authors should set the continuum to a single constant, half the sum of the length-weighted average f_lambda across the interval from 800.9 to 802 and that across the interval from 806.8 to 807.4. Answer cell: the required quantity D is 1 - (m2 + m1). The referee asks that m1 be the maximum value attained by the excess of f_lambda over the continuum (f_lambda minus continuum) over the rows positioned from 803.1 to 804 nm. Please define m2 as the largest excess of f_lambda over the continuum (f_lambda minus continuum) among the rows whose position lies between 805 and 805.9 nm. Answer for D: 0.72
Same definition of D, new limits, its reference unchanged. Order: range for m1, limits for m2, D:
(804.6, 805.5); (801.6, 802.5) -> 0.87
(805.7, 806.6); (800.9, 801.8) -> 0.86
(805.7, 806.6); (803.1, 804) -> 0.72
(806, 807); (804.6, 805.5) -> 0.84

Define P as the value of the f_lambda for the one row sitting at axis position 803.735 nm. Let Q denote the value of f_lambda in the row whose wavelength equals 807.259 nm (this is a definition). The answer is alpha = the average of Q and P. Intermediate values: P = 9.577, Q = 9.386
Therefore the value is 9.48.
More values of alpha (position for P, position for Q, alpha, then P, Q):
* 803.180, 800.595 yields 9.42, 9.499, 9.335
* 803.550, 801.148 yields 9.46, 9.581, 9.346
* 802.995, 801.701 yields 9.45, 9.447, 9.448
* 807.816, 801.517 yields 9.39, 9.368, 9.414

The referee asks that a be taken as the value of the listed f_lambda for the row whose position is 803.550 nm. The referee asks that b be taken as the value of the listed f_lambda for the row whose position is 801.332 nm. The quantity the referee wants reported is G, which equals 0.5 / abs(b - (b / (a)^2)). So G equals 0.0539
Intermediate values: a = 9.581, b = 9.378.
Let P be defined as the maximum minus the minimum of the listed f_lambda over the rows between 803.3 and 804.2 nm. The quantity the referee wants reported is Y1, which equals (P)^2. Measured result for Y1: 0.009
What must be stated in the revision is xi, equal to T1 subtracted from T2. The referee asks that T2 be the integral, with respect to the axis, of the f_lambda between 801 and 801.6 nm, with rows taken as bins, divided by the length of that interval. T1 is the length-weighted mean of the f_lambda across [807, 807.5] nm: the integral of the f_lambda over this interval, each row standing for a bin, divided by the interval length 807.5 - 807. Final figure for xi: -0.04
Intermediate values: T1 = 9.40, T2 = 9.37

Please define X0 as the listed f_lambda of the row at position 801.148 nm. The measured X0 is 9.346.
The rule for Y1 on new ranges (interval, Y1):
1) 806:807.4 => 0.011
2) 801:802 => 0.015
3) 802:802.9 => 0.004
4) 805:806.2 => 0.008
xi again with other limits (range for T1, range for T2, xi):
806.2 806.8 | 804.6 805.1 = -0.08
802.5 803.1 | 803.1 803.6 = 0.12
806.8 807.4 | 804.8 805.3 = 0.02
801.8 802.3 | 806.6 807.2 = -0.06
